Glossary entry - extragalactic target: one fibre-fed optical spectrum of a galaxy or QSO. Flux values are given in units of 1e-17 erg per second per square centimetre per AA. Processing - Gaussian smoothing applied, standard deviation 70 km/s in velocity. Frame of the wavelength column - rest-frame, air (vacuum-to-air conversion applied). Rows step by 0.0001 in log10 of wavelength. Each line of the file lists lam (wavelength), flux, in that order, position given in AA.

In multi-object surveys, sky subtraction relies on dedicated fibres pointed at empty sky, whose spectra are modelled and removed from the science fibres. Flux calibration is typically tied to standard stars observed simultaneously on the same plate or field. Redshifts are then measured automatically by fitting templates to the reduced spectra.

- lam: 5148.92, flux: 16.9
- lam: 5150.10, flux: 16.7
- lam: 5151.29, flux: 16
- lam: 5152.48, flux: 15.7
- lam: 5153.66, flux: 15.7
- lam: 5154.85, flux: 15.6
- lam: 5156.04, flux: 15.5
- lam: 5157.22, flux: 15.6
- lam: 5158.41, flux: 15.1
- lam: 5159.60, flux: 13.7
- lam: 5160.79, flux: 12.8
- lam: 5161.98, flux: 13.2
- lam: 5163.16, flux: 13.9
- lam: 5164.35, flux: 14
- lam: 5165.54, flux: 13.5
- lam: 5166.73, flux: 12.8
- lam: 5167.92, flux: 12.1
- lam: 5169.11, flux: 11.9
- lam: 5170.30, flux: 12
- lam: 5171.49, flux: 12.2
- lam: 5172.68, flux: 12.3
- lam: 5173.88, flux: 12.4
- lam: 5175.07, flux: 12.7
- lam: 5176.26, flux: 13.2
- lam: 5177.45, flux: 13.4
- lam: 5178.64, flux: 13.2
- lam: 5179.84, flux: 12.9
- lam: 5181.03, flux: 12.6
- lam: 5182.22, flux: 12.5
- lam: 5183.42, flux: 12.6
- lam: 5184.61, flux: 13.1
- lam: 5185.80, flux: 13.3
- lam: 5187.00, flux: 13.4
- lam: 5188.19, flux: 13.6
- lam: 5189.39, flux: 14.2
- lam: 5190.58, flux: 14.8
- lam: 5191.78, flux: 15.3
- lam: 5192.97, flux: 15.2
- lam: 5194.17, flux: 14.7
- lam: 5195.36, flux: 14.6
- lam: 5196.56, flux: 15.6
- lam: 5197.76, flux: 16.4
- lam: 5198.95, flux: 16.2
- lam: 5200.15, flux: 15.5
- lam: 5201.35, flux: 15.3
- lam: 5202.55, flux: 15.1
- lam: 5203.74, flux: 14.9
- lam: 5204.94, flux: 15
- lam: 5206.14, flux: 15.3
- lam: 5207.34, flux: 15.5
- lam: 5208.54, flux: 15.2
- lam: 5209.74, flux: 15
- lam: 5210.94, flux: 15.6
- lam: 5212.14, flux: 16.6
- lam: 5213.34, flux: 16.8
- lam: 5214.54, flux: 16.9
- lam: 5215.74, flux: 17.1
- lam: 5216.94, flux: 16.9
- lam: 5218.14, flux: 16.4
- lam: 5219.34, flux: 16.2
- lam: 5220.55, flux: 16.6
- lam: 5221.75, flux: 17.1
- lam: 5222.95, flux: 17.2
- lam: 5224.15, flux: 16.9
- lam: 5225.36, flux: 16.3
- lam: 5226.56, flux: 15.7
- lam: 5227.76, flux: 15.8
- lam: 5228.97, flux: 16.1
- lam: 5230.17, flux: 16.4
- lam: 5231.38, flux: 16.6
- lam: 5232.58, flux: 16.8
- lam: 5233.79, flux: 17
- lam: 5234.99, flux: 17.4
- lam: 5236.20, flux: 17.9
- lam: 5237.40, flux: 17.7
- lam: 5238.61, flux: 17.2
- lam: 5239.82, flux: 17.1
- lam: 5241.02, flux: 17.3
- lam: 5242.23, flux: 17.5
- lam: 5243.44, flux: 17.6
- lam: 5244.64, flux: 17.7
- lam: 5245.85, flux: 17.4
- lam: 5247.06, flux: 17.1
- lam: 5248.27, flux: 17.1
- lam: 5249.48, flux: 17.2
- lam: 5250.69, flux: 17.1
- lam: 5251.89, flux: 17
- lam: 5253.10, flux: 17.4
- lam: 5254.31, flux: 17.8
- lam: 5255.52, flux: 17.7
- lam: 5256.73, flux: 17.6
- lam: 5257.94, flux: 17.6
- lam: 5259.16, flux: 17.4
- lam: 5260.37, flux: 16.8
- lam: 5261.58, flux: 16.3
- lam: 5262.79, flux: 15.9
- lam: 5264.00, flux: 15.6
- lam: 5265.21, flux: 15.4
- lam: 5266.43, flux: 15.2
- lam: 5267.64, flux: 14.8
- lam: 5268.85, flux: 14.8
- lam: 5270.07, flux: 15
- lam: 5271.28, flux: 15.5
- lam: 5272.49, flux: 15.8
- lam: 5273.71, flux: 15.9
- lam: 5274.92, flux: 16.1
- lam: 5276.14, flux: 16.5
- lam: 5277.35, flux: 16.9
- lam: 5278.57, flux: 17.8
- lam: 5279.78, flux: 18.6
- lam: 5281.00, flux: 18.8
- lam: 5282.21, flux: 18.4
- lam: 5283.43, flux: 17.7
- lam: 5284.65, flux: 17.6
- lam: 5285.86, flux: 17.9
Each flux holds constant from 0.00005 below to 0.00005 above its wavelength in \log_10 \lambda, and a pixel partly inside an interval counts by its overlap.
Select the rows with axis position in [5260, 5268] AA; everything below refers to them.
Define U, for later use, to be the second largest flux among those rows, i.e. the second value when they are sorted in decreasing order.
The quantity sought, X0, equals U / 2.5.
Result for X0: 6.52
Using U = 16.3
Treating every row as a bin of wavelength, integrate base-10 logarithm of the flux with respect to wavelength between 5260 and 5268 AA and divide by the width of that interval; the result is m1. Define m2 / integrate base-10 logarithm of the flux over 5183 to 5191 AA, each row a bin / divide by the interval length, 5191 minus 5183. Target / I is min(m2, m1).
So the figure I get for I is 1.133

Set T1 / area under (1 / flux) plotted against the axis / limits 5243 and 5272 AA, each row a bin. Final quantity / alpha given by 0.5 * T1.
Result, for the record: 0.9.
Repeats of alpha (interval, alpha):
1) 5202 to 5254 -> 1.6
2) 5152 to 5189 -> 1.4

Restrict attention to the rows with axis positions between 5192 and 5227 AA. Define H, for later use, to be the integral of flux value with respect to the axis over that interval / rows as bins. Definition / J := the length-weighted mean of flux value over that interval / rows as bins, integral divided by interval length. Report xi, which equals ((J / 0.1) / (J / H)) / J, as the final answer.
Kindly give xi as 350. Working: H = 557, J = 15.9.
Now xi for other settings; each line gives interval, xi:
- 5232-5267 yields 350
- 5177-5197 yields 200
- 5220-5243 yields 230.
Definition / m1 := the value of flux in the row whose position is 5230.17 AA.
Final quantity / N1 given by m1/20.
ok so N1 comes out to 0.820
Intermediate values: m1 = 16.4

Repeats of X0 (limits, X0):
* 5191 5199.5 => 6.48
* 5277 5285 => 7.44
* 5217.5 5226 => 6.84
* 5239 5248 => 7.04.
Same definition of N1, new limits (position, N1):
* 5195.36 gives 0.730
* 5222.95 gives 0.860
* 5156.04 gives 0.775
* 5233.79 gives 0.850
